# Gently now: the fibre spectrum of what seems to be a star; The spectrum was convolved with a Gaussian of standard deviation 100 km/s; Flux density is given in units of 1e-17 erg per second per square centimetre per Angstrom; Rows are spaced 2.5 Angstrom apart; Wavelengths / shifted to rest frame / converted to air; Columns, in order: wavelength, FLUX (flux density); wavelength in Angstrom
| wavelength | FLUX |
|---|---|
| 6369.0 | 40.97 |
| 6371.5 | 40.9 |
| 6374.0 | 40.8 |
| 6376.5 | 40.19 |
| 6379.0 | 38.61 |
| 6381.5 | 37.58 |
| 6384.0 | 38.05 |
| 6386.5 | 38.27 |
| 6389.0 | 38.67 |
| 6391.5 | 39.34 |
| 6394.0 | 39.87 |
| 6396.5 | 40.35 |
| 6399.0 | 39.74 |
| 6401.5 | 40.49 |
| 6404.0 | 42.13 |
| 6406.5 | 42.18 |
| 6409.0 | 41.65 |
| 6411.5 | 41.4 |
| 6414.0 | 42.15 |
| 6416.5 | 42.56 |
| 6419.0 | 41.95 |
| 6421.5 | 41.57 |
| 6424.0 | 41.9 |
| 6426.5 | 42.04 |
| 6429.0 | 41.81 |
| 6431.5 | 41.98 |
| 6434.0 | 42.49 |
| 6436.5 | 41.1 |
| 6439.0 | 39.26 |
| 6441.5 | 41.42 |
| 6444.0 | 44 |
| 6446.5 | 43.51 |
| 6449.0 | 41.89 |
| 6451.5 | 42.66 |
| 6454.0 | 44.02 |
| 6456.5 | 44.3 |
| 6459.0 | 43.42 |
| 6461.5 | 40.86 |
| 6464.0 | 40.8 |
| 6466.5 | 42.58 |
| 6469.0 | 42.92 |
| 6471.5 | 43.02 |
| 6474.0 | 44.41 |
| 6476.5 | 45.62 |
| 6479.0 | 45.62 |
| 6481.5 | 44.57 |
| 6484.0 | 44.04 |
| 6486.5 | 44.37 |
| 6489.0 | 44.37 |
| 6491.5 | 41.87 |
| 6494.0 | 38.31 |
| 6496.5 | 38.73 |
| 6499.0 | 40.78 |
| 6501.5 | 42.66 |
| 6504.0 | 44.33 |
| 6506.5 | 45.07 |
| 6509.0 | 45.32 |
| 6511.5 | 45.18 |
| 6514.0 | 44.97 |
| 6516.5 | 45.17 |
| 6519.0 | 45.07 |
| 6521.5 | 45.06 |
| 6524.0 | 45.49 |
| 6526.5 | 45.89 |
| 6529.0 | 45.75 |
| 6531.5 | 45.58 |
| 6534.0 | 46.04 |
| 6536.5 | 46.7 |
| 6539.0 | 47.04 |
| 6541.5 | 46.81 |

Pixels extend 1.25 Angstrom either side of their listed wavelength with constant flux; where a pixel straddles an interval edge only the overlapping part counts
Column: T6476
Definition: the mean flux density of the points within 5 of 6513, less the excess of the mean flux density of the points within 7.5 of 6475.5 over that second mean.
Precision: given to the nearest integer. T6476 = 46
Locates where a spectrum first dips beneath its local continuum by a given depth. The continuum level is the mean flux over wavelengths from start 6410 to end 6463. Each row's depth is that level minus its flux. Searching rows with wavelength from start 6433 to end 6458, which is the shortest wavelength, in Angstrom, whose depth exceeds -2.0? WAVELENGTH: 6434.0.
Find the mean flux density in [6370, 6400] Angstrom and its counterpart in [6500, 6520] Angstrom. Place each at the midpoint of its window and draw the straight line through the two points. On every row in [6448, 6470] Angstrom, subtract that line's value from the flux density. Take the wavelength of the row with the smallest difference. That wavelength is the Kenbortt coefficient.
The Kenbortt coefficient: 6464.0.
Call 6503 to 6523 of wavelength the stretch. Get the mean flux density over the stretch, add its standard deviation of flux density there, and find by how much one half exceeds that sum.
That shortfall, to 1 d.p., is -44.8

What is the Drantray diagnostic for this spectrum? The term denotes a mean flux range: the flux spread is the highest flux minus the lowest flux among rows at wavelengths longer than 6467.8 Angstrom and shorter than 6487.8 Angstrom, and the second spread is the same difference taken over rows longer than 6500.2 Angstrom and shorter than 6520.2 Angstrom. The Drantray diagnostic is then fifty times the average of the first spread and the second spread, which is 134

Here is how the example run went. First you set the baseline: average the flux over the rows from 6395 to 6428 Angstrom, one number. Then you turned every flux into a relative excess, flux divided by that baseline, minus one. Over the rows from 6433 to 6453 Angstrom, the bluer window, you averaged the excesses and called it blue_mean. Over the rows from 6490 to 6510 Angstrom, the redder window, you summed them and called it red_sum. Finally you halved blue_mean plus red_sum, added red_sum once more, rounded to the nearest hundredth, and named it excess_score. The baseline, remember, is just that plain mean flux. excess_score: 0.18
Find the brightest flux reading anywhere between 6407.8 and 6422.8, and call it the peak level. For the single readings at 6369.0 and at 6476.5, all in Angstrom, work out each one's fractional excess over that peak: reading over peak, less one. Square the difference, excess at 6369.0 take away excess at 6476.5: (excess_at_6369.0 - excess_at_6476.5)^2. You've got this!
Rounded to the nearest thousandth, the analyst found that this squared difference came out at 0.012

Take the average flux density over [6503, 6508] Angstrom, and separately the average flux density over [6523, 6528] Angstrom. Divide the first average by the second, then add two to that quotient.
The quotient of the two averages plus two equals 2.98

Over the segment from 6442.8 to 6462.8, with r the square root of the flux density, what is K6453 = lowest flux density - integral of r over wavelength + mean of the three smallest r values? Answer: -83.9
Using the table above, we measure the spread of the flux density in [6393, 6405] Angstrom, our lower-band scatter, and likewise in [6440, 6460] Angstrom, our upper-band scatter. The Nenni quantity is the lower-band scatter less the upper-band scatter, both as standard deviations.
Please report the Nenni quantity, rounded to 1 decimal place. -0.1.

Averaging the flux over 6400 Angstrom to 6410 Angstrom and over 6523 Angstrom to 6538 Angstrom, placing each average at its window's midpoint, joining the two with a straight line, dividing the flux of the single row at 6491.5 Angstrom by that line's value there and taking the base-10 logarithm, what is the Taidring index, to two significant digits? -0.027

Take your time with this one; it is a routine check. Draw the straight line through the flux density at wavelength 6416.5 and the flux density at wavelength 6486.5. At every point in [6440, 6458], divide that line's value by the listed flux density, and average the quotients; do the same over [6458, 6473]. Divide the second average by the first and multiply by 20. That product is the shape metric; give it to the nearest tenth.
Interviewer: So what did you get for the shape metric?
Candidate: 20.6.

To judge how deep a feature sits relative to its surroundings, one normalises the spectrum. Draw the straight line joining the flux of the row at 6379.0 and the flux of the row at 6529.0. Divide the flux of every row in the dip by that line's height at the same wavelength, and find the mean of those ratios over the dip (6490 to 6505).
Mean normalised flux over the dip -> 0.93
